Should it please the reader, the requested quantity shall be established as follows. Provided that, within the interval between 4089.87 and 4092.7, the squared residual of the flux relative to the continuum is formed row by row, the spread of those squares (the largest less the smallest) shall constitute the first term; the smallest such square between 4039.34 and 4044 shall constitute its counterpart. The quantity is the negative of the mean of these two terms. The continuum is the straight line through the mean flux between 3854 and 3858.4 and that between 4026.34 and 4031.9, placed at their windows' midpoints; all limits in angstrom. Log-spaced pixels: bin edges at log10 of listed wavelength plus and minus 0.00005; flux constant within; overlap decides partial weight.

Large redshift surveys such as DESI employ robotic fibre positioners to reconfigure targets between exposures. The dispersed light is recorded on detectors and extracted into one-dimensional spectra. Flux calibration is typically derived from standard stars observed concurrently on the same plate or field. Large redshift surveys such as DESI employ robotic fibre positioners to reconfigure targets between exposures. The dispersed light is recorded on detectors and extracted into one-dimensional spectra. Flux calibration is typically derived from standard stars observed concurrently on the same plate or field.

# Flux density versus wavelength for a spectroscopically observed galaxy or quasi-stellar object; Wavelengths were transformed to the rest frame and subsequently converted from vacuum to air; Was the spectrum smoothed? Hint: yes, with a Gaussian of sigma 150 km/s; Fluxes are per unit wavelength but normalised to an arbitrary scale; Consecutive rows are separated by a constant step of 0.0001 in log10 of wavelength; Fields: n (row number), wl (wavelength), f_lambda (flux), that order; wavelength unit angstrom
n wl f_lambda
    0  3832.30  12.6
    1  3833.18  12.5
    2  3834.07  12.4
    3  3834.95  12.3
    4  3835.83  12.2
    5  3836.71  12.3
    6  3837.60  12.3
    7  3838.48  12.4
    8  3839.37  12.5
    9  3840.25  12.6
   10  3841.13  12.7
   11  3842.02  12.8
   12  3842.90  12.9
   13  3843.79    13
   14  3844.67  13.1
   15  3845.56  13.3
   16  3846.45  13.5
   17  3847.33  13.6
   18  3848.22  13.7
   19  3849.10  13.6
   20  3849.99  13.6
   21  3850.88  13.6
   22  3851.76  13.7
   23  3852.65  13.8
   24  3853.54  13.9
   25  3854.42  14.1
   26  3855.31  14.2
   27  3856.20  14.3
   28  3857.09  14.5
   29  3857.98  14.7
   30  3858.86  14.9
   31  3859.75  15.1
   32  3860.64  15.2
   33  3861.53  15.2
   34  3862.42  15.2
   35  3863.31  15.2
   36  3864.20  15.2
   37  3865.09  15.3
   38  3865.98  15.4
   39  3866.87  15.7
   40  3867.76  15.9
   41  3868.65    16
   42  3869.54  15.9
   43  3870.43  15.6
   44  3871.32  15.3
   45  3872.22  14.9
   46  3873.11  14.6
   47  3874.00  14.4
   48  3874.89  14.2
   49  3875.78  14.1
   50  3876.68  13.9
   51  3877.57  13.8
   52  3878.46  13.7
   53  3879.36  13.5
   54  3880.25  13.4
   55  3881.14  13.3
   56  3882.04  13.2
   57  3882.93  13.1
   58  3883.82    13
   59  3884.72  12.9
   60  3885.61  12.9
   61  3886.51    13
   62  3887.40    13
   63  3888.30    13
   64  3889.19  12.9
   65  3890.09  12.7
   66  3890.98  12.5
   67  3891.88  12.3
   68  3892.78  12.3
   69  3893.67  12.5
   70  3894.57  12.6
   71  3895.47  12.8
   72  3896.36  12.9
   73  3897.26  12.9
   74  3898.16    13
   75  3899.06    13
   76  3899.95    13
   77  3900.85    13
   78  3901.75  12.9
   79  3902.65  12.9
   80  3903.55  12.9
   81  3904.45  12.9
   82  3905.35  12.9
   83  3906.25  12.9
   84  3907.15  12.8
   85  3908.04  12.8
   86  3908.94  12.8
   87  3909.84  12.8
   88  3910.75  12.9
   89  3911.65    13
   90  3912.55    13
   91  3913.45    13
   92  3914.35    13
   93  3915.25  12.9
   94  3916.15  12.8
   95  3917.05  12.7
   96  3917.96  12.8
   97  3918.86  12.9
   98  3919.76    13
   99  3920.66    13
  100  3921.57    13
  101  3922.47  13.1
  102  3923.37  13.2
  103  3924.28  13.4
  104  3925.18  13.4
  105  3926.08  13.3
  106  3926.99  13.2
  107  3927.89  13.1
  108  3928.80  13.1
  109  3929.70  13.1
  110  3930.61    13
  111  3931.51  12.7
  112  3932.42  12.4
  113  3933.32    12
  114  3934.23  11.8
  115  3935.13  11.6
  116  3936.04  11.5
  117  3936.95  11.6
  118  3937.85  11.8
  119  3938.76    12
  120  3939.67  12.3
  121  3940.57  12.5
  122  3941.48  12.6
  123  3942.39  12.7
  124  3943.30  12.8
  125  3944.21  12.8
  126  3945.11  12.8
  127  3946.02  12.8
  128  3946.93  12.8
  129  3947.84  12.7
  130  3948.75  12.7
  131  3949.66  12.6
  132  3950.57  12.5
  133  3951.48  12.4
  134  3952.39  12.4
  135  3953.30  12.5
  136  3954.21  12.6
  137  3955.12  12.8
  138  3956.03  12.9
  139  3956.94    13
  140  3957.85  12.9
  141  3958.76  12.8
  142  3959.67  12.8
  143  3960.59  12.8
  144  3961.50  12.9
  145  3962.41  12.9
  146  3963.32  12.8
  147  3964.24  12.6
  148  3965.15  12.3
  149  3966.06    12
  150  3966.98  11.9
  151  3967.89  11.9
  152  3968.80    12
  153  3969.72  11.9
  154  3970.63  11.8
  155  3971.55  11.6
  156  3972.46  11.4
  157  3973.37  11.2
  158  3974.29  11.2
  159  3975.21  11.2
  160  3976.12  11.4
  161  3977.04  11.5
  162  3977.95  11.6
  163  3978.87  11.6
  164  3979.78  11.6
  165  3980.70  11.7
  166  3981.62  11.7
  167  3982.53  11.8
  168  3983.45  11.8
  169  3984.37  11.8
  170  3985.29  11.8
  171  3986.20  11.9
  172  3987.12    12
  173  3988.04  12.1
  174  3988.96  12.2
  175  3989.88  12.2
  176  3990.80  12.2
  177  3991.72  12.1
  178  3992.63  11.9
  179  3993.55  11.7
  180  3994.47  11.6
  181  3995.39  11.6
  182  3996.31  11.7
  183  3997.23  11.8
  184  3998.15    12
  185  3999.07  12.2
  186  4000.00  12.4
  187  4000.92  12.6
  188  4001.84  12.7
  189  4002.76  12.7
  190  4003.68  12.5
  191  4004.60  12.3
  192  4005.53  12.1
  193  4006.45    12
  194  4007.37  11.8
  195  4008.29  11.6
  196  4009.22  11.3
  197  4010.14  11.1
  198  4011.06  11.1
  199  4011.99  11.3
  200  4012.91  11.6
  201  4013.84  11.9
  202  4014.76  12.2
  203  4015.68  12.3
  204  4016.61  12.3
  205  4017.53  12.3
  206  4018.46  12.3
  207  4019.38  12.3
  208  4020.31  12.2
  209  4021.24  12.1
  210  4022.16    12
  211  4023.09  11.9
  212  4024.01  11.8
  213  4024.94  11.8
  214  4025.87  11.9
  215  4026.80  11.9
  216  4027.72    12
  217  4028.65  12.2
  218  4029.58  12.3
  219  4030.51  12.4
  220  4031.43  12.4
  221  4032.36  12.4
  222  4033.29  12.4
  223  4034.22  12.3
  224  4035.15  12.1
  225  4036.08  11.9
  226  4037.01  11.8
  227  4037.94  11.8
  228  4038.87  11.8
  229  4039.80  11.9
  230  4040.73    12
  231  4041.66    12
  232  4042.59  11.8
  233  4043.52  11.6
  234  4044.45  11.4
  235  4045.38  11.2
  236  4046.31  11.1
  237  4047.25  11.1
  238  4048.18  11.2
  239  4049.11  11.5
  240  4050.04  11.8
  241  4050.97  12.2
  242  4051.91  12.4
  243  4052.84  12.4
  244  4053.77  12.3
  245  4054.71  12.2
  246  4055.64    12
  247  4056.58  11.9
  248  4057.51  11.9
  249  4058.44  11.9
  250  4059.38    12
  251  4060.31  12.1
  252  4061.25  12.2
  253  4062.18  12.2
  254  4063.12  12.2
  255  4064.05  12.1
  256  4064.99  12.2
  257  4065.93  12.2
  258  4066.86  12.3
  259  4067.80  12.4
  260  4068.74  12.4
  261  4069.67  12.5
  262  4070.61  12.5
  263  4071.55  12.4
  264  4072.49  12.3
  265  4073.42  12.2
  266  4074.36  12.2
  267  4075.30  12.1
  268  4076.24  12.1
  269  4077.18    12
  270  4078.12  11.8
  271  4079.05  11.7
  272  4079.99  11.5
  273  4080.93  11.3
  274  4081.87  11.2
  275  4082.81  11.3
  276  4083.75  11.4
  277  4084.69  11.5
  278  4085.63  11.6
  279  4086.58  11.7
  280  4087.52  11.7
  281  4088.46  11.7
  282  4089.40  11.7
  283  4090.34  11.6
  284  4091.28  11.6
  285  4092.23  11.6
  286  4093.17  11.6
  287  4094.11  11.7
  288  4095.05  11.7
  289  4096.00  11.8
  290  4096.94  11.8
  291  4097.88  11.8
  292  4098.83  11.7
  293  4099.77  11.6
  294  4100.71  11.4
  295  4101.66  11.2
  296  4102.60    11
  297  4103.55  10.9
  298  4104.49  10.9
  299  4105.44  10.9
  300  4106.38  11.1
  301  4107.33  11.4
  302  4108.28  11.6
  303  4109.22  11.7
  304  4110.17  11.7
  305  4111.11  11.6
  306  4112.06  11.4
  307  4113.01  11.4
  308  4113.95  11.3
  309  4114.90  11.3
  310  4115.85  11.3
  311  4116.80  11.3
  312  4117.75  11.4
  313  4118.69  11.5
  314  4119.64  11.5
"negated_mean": -0.01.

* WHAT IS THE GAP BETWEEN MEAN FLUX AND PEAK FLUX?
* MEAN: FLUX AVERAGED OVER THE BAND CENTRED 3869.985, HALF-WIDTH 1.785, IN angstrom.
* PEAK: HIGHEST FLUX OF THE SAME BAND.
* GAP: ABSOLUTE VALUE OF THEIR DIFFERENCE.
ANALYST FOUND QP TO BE 0.30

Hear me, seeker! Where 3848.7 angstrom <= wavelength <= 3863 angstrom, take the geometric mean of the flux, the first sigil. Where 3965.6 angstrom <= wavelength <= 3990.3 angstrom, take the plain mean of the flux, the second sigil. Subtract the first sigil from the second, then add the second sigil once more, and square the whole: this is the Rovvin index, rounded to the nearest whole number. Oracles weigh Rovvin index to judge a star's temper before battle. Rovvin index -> 83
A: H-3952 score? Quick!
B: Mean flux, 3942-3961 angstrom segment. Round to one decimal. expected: 12.7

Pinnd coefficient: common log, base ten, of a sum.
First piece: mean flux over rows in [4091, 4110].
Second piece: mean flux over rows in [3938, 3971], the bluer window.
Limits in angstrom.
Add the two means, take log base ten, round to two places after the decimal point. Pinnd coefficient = 1.38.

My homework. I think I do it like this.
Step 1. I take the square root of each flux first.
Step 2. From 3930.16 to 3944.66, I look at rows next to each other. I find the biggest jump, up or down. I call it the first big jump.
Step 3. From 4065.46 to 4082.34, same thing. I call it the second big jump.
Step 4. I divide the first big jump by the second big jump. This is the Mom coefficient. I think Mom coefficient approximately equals 1.9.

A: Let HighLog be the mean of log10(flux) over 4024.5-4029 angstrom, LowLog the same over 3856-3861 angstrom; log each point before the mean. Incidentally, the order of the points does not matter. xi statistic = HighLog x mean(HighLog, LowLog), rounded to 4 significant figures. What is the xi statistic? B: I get 1.211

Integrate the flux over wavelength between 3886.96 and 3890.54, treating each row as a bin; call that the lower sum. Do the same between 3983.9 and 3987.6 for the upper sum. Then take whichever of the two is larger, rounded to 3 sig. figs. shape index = 46.2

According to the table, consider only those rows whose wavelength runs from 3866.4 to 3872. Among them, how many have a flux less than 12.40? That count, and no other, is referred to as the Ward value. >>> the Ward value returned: 0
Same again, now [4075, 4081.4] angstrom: 7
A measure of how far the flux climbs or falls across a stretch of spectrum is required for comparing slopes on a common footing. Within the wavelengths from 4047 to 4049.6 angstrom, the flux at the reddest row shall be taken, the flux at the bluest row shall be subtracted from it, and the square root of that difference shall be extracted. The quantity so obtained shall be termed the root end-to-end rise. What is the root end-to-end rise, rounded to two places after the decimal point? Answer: 0.63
